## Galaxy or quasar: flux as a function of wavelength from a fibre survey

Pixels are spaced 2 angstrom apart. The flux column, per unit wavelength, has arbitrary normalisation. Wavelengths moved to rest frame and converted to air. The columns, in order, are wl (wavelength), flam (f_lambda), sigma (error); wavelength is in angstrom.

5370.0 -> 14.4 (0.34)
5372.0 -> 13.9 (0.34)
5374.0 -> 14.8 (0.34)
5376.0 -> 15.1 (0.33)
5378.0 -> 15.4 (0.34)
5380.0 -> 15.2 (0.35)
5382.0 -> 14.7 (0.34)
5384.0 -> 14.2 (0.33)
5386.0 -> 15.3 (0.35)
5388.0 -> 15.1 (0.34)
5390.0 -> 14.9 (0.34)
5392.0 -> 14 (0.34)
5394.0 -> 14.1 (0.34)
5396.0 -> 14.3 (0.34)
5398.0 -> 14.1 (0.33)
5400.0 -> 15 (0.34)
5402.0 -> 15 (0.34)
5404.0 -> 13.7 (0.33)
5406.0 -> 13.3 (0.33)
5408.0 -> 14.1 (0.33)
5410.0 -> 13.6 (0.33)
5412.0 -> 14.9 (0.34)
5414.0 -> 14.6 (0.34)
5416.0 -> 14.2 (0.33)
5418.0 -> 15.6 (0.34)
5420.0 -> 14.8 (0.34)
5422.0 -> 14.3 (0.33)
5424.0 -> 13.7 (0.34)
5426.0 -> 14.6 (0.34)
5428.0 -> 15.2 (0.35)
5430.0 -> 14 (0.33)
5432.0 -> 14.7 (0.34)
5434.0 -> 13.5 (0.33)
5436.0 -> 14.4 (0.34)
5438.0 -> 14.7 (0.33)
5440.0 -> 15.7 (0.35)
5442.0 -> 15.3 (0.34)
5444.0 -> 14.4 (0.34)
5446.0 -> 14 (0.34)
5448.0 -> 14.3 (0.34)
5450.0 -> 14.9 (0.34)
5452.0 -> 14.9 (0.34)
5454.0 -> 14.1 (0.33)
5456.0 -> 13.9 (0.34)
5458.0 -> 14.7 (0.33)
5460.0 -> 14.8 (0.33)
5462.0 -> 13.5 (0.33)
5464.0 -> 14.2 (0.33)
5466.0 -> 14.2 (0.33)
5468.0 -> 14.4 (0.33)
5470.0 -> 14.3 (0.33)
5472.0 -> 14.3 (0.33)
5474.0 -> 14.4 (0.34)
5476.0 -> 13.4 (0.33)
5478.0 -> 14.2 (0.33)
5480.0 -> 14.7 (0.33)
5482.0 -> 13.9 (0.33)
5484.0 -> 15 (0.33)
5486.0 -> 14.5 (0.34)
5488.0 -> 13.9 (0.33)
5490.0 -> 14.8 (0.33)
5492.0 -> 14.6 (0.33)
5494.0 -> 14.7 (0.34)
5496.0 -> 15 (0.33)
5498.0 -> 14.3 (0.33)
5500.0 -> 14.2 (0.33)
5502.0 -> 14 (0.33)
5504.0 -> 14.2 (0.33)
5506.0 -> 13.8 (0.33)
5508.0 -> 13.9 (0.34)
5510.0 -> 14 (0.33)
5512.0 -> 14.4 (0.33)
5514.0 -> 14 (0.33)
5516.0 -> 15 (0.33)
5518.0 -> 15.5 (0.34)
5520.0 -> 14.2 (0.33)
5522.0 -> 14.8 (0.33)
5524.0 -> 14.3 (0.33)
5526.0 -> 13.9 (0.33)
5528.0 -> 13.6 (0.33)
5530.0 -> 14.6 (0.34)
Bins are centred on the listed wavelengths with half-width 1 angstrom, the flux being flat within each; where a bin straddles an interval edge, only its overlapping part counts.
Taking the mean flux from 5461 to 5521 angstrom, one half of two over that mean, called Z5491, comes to 0.0698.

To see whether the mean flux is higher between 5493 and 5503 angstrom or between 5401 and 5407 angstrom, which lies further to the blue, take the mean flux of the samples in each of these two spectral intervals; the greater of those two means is 14.4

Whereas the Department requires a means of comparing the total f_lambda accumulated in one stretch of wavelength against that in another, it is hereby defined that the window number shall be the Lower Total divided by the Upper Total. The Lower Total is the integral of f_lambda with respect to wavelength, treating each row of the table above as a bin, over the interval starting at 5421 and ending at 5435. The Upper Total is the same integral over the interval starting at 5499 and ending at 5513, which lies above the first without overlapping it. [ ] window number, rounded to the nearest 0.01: 1.02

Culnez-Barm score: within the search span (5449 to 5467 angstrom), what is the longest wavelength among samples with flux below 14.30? 5466.0 angstrom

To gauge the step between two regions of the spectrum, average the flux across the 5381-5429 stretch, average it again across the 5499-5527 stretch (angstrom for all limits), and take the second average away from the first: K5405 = 0.17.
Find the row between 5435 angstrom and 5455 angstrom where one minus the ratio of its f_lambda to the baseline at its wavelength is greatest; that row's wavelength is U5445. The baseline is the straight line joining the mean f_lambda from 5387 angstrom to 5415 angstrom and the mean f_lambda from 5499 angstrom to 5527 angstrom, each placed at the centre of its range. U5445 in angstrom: 5446.0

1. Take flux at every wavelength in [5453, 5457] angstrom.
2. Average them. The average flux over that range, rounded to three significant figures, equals 14.0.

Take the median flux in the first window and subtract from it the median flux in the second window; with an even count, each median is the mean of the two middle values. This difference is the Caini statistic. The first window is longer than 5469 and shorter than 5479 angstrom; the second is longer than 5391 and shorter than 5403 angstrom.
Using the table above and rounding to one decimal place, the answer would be 0.1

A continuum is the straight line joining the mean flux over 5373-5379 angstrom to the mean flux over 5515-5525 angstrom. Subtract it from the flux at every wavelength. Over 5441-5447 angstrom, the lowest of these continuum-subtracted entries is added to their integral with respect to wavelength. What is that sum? -3.2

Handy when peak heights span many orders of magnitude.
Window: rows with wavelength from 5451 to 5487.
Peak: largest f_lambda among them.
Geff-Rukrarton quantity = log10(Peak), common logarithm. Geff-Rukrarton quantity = 1.18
